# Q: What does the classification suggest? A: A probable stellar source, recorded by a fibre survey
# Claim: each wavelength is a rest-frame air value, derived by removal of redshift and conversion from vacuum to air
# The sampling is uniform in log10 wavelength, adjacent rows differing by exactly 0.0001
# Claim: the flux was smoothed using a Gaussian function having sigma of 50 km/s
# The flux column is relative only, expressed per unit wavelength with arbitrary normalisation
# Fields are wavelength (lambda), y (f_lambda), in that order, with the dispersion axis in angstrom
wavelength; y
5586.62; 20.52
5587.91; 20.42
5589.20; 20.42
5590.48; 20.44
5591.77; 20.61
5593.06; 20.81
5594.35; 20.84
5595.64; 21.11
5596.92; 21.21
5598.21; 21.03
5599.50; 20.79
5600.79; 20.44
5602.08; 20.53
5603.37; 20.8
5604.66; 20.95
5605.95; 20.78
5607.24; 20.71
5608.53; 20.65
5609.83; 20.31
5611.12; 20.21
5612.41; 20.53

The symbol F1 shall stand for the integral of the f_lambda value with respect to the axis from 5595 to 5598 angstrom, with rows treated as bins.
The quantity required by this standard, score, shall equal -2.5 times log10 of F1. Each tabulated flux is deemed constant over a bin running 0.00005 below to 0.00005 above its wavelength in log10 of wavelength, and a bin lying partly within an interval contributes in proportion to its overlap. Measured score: -4.508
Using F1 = 63.6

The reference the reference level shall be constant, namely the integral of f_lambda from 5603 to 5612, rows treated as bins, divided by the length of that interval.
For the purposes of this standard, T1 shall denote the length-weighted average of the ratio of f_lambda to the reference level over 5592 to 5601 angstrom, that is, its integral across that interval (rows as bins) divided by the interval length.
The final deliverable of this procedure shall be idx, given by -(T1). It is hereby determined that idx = -1.01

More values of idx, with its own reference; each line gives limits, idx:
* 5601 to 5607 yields -1.01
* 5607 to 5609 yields -1.00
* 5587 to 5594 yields -1.00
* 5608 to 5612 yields -0.99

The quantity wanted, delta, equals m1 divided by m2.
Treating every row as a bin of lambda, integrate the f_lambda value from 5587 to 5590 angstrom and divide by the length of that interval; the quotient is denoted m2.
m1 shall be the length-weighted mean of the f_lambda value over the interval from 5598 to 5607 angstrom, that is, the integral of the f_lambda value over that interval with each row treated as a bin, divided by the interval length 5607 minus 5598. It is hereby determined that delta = 1.02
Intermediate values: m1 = 20.7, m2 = 20.4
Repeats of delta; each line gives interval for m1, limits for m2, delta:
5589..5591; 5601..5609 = 0.99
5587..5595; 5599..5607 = 0.99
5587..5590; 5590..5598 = 0.98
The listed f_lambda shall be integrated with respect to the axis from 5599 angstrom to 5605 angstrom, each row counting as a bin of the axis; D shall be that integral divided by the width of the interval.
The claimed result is 20.7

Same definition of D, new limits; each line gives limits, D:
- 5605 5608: 20.8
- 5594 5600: 21.0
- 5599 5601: 20.6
